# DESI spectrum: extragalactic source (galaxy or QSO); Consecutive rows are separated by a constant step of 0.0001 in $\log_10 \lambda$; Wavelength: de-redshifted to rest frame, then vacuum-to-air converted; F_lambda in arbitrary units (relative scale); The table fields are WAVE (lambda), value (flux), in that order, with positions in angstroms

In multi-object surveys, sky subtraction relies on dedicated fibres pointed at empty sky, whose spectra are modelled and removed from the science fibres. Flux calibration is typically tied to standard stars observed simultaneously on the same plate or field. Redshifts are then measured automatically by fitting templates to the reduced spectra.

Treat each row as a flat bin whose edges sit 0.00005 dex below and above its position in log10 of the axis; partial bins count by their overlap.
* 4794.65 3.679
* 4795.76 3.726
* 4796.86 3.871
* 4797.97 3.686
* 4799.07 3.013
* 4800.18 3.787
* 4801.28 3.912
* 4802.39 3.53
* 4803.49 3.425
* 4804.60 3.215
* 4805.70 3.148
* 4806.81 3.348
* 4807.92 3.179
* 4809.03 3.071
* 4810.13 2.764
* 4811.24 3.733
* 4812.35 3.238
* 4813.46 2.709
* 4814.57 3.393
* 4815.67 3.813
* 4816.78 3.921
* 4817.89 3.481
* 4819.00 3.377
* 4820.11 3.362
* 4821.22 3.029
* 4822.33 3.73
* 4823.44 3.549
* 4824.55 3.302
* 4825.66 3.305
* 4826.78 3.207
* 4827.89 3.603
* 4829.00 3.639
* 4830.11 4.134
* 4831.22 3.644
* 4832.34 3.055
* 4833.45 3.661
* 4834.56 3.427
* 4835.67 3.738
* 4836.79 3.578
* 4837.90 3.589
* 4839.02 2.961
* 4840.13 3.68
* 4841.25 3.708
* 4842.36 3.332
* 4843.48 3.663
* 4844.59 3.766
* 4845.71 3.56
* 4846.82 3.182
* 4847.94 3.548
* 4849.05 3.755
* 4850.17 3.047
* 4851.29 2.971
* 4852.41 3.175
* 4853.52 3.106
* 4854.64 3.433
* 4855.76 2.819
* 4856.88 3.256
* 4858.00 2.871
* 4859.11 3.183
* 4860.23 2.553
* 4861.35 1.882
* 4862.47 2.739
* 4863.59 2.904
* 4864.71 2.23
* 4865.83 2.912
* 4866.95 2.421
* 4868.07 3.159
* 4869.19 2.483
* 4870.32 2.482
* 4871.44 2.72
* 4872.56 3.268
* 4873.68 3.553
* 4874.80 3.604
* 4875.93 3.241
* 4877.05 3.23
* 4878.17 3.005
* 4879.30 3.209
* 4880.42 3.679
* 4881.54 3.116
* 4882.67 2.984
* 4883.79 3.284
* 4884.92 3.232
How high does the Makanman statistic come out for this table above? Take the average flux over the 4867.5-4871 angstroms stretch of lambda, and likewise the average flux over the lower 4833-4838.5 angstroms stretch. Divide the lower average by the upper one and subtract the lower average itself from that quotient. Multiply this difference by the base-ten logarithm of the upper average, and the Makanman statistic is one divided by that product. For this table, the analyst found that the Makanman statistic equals -1.02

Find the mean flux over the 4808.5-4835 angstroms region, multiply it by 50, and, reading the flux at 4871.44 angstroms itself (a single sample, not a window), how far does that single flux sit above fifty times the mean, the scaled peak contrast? -168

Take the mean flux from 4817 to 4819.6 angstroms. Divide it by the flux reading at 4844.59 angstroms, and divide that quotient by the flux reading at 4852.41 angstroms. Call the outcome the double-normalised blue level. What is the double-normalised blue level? 0.29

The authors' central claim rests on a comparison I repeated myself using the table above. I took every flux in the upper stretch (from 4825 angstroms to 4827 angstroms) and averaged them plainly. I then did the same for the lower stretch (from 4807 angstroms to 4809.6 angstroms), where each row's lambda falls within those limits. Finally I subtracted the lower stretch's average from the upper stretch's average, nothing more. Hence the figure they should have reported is 0.1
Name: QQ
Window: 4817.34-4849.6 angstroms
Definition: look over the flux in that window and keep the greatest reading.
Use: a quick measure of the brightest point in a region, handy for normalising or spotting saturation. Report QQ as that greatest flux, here 4.134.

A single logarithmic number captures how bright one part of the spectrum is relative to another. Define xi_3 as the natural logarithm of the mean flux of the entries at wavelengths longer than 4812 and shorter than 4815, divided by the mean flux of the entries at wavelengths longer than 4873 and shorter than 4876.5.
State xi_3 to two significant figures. -0.11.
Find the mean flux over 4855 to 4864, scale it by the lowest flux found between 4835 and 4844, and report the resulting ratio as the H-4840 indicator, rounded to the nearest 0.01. 0.94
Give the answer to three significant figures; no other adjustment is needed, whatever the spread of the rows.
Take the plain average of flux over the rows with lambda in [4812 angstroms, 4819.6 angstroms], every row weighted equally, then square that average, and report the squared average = 11.7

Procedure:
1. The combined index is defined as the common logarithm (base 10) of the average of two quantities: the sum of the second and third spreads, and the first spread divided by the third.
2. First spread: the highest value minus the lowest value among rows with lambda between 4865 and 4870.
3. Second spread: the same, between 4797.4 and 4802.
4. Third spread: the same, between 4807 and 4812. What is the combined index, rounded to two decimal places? 0.12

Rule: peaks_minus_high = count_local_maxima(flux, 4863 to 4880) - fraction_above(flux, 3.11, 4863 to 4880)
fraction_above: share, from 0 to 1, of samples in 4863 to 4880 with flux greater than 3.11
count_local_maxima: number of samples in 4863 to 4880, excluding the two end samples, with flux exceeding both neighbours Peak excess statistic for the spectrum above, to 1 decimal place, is 2.5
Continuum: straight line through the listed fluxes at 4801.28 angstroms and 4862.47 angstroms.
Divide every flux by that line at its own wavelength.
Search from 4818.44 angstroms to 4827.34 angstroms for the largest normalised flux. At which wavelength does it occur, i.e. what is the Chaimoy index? 4822.33 angstroms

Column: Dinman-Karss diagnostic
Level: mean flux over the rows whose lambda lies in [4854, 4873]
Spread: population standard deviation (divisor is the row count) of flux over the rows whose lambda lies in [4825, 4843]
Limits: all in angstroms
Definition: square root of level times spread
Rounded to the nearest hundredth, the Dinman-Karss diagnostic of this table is 0.88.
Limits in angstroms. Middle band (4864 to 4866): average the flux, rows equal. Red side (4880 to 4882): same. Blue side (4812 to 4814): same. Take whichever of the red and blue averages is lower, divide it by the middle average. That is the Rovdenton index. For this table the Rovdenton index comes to 1.16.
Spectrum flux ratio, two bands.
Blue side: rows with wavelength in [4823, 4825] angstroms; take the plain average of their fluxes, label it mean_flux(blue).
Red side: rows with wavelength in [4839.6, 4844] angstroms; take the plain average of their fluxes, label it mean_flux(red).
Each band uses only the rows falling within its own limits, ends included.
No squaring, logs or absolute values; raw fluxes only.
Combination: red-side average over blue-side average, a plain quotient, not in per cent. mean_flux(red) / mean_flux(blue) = 1.05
